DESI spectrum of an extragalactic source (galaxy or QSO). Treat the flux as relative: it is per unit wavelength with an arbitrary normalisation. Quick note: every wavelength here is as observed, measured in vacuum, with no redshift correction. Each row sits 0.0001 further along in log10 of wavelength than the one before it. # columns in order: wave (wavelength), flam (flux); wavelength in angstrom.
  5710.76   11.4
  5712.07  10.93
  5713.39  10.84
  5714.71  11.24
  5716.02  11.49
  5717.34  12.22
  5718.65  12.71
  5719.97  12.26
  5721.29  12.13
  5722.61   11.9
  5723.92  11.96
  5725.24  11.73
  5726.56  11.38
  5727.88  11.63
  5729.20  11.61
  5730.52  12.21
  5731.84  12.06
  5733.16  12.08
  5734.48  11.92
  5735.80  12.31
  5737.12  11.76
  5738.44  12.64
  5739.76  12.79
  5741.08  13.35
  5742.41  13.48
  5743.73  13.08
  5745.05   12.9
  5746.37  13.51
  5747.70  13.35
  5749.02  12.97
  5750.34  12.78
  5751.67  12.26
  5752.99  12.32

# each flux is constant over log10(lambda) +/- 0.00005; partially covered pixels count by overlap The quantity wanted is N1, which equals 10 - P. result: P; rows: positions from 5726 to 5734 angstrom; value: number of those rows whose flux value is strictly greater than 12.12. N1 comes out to 9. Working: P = 1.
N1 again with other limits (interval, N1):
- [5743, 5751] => 4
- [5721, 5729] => 9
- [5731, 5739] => 8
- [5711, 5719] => 8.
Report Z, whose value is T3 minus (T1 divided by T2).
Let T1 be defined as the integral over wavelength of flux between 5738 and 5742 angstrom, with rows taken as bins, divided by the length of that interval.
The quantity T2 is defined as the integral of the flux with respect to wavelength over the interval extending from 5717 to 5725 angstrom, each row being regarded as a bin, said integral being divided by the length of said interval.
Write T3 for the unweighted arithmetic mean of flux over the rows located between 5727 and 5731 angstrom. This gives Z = 10.8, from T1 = 13.0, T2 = 12.2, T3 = 11.8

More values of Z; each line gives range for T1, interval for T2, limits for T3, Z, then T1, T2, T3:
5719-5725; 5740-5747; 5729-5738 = 11.1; 12.1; 13.2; 12.0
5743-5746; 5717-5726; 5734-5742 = 11.4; 13.1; 12.1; 12.5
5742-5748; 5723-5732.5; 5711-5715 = 9.9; 13.3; 11.8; 11.0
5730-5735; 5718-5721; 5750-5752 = 11.5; 12.1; 12.4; 12.5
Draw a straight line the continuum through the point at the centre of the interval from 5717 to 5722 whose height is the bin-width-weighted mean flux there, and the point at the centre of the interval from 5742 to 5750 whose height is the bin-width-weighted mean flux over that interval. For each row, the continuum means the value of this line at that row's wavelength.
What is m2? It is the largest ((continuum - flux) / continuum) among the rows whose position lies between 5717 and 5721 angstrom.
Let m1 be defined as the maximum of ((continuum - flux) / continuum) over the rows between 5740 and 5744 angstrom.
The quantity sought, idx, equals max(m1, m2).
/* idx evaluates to 0.007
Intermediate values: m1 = 0.004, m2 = 0.007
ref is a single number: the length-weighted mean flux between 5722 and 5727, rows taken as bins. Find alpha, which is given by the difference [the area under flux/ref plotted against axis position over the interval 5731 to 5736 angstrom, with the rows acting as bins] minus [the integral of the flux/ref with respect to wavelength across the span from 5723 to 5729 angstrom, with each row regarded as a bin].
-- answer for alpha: -0.83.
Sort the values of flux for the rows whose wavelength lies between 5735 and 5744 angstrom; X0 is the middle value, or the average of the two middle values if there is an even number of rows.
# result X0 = 12.79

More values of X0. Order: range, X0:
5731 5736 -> 12.07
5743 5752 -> 12.97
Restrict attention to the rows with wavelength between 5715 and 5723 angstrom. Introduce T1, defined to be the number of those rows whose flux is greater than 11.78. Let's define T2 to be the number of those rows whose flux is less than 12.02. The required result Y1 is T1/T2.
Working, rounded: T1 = 5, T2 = 2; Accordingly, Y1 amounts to 2.5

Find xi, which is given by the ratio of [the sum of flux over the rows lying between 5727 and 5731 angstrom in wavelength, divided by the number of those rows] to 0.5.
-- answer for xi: 23.6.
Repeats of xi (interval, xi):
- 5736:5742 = 25.3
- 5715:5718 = 23.7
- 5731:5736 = 24.2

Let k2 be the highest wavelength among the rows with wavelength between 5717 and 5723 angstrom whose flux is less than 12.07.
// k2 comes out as 5722.61 angstrom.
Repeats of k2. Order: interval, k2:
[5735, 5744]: 5737.12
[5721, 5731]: 5729.20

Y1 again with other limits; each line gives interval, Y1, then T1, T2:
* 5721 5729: 0.6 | 3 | 5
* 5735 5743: 5.0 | 5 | 1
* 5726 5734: 1.0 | 3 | 3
